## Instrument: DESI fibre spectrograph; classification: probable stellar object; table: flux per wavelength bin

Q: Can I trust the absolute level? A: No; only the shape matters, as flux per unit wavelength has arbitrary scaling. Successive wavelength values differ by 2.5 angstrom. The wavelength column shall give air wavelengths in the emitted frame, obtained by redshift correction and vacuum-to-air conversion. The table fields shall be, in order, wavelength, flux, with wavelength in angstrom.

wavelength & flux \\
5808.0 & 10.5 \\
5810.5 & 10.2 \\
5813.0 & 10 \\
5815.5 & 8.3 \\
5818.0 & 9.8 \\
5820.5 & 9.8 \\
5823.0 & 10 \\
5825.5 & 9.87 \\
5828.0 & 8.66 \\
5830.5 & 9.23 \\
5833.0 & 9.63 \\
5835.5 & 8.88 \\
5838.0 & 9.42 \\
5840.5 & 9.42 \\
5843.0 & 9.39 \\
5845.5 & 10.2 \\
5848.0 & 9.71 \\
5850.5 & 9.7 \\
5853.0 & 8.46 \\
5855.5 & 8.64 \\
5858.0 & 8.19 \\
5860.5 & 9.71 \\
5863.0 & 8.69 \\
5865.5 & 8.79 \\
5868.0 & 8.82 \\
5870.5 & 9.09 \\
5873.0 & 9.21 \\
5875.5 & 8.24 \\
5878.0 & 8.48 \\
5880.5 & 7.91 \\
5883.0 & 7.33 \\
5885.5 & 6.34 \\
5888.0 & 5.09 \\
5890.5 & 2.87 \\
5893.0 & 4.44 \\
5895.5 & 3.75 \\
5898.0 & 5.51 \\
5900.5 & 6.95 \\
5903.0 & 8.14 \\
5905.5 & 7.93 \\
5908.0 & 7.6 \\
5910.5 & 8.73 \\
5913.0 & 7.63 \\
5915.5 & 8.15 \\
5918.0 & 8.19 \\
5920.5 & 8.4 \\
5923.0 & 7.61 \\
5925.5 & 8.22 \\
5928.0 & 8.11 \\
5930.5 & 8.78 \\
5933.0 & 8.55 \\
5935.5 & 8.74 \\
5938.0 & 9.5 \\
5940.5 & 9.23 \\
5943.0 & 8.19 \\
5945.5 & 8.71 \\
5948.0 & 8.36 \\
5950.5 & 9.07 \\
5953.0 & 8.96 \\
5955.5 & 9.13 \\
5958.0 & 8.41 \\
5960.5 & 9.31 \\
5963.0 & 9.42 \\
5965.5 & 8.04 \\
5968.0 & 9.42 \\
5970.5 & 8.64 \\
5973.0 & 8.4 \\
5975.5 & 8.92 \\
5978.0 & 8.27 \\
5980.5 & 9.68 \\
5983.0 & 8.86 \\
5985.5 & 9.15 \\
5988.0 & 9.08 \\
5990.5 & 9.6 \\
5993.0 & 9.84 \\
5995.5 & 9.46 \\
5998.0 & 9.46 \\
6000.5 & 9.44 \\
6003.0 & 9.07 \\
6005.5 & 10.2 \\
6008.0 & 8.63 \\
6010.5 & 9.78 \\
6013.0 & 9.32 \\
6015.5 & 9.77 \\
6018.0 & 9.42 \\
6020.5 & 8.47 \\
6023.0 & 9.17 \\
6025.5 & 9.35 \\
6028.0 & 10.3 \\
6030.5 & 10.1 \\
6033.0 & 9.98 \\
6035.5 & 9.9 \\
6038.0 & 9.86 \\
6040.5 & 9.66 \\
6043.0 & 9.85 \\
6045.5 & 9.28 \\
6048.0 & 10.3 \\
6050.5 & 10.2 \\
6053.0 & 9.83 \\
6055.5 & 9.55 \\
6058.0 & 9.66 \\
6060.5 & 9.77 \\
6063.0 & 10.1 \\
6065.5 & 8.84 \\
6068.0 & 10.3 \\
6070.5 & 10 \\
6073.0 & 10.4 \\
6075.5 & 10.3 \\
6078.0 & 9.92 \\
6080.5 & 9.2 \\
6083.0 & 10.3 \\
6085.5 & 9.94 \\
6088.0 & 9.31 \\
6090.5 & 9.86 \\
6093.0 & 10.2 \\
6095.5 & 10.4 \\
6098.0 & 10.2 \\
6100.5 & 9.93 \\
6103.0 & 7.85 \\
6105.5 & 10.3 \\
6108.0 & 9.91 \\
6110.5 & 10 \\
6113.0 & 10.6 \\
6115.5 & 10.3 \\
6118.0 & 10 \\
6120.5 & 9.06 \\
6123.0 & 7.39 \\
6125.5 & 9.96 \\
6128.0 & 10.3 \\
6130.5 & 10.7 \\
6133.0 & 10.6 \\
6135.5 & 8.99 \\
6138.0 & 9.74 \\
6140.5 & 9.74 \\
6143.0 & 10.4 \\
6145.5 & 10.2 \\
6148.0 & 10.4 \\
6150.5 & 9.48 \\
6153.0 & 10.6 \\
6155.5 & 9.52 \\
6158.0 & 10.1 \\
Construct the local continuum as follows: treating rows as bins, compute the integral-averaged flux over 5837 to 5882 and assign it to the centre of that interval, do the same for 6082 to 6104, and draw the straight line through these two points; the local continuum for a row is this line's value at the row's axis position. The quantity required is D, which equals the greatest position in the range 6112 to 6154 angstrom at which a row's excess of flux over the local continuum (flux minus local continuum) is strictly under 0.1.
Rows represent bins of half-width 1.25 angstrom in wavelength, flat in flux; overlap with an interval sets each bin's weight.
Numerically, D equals 6150.5 angstrom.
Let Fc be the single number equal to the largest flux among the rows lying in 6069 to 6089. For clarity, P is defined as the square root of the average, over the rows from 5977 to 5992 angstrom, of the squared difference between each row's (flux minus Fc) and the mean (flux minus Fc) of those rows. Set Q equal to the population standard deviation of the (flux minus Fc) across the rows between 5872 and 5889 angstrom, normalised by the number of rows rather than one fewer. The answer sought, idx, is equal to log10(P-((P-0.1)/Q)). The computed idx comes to -0.73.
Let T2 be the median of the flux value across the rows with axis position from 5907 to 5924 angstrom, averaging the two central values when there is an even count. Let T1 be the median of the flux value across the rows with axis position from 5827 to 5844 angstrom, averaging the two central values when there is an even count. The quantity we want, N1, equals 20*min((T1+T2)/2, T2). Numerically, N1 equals 163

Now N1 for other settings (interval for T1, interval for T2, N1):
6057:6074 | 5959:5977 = 178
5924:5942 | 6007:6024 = 181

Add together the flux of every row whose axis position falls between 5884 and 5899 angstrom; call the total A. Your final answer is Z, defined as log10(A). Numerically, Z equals 1.45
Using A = 28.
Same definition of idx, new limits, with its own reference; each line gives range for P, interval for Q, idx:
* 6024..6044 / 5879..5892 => -0.76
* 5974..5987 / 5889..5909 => -0.57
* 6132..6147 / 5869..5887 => -1.16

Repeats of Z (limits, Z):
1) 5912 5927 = 1.68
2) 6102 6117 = 1.77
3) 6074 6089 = 1.77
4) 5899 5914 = 1.67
